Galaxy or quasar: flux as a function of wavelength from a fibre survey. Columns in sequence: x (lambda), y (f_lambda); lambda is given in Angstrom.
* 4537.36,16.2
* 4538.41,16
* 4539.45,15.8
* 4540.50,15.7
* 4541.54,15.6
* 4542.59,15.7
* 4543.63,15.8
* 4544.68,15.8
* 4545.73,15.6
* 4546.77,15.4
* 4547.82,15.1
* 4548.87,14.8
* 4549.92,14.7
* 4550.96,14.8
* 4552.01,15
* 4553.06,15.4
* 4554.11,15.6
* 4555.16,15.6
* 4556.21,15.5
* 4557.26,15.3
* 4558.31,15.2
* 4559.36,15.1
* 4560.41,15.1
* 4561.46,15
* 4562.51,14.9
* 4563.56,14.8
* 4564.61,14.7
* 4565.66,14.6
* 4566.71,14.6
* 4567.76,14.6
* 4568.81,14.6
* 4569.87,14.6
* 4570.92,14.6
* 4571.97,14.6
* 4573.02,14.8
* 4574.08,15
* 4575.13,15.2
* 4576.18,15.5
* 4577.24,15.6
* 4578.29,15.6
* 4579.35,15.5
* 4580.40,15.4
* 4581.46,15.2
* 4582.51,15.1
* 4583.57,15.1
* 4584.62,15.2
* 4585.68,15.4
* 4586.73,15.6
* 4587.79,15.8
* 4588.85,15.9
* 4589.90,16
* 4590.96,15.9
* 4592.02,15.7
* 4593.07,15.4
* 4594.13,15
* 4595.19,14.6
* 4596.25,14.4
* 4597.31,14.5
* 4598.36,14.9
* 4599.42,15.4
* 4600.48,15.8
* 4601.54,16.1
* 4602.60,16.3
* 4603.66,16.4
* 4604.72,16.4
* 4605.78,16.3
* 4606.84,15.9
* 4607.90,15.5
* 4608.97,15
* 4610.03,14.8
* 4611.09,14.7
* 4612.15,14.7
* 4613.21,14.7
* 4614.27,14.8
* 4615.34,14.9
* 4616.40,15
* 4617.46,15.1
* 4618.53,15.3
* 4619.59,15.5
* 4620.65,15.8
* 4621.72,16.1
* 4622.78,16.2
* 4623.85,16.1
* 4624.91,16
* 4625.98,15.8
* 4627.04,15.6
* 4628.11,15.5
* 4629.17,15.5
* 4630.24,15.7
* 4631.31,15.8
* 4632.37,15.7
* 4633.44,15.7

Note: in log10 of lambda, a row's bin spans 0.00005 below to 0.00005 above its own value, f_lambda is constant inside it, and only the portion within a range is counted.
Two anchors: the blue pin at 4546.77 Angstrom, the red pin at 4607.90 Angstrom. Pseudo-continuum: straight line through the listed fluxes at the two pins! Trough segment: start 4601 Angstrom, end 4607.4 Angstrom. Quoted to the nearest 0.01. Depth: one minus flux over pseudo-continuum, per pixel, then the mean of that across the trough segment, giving -0.05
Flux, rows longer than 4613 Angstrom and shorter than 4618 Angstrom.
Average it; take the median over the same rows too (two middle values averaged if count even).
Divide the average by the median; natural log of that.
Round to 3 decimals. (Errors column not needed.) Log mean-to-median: 0.000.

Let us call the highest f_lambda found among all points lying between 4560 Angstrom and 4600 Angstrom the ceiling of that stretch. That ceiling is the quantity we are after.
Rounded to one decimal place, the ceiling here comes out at 16.0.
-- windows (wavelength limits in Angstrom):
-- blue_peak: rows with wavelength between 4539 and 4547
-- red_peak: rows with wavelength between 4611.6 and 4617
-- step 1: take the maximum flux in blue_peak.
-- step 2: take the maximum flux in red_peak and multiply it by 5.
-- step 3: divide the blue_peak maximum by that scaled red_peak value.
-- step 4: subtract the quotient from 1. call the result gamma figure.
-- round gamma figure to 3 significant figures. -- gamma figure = 0.789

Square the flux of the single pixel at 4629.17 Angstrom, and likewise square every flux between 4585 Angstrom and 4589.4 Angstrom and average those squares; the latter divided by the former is 1.02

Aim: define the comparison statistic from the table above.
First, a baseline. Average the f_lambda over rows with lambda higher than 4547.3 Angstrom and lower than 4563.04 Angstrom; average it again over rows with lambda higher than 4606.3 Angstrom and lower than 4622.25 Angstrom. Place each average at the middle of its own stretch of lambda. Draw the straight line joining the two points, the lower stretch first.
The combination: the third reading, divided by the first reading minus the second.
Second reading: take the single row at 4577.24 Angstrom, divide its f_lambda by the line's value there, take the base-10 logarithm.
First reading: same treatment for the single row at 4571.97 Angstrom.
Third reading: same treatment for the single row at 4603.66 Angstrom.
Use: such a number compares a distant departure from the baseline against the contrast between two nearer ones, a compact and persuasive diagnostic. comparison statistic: -1.2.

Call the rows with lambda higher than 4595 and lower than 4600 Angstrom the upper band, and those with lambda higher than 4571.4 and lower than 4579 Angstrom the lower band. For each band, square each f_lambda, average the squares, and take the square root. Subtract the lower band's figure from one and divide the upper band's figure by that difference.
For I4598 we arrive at -1.04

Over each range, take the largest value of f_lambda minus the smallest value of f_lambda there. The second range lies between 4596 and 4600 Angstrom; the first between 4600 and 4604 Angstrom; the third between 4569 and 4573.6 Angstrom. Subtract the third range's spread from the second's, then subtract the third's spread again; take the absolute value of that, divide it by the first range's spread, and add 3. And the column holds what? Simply 4.0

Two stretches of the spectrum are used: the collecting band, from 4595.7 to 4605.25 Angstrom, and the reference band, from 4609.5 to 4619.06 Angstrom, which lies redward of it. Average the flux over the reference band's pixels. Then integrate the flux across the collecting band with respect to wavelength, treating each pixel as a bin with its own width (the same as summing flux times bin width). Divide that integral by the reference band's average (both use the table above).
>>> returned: 10.0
